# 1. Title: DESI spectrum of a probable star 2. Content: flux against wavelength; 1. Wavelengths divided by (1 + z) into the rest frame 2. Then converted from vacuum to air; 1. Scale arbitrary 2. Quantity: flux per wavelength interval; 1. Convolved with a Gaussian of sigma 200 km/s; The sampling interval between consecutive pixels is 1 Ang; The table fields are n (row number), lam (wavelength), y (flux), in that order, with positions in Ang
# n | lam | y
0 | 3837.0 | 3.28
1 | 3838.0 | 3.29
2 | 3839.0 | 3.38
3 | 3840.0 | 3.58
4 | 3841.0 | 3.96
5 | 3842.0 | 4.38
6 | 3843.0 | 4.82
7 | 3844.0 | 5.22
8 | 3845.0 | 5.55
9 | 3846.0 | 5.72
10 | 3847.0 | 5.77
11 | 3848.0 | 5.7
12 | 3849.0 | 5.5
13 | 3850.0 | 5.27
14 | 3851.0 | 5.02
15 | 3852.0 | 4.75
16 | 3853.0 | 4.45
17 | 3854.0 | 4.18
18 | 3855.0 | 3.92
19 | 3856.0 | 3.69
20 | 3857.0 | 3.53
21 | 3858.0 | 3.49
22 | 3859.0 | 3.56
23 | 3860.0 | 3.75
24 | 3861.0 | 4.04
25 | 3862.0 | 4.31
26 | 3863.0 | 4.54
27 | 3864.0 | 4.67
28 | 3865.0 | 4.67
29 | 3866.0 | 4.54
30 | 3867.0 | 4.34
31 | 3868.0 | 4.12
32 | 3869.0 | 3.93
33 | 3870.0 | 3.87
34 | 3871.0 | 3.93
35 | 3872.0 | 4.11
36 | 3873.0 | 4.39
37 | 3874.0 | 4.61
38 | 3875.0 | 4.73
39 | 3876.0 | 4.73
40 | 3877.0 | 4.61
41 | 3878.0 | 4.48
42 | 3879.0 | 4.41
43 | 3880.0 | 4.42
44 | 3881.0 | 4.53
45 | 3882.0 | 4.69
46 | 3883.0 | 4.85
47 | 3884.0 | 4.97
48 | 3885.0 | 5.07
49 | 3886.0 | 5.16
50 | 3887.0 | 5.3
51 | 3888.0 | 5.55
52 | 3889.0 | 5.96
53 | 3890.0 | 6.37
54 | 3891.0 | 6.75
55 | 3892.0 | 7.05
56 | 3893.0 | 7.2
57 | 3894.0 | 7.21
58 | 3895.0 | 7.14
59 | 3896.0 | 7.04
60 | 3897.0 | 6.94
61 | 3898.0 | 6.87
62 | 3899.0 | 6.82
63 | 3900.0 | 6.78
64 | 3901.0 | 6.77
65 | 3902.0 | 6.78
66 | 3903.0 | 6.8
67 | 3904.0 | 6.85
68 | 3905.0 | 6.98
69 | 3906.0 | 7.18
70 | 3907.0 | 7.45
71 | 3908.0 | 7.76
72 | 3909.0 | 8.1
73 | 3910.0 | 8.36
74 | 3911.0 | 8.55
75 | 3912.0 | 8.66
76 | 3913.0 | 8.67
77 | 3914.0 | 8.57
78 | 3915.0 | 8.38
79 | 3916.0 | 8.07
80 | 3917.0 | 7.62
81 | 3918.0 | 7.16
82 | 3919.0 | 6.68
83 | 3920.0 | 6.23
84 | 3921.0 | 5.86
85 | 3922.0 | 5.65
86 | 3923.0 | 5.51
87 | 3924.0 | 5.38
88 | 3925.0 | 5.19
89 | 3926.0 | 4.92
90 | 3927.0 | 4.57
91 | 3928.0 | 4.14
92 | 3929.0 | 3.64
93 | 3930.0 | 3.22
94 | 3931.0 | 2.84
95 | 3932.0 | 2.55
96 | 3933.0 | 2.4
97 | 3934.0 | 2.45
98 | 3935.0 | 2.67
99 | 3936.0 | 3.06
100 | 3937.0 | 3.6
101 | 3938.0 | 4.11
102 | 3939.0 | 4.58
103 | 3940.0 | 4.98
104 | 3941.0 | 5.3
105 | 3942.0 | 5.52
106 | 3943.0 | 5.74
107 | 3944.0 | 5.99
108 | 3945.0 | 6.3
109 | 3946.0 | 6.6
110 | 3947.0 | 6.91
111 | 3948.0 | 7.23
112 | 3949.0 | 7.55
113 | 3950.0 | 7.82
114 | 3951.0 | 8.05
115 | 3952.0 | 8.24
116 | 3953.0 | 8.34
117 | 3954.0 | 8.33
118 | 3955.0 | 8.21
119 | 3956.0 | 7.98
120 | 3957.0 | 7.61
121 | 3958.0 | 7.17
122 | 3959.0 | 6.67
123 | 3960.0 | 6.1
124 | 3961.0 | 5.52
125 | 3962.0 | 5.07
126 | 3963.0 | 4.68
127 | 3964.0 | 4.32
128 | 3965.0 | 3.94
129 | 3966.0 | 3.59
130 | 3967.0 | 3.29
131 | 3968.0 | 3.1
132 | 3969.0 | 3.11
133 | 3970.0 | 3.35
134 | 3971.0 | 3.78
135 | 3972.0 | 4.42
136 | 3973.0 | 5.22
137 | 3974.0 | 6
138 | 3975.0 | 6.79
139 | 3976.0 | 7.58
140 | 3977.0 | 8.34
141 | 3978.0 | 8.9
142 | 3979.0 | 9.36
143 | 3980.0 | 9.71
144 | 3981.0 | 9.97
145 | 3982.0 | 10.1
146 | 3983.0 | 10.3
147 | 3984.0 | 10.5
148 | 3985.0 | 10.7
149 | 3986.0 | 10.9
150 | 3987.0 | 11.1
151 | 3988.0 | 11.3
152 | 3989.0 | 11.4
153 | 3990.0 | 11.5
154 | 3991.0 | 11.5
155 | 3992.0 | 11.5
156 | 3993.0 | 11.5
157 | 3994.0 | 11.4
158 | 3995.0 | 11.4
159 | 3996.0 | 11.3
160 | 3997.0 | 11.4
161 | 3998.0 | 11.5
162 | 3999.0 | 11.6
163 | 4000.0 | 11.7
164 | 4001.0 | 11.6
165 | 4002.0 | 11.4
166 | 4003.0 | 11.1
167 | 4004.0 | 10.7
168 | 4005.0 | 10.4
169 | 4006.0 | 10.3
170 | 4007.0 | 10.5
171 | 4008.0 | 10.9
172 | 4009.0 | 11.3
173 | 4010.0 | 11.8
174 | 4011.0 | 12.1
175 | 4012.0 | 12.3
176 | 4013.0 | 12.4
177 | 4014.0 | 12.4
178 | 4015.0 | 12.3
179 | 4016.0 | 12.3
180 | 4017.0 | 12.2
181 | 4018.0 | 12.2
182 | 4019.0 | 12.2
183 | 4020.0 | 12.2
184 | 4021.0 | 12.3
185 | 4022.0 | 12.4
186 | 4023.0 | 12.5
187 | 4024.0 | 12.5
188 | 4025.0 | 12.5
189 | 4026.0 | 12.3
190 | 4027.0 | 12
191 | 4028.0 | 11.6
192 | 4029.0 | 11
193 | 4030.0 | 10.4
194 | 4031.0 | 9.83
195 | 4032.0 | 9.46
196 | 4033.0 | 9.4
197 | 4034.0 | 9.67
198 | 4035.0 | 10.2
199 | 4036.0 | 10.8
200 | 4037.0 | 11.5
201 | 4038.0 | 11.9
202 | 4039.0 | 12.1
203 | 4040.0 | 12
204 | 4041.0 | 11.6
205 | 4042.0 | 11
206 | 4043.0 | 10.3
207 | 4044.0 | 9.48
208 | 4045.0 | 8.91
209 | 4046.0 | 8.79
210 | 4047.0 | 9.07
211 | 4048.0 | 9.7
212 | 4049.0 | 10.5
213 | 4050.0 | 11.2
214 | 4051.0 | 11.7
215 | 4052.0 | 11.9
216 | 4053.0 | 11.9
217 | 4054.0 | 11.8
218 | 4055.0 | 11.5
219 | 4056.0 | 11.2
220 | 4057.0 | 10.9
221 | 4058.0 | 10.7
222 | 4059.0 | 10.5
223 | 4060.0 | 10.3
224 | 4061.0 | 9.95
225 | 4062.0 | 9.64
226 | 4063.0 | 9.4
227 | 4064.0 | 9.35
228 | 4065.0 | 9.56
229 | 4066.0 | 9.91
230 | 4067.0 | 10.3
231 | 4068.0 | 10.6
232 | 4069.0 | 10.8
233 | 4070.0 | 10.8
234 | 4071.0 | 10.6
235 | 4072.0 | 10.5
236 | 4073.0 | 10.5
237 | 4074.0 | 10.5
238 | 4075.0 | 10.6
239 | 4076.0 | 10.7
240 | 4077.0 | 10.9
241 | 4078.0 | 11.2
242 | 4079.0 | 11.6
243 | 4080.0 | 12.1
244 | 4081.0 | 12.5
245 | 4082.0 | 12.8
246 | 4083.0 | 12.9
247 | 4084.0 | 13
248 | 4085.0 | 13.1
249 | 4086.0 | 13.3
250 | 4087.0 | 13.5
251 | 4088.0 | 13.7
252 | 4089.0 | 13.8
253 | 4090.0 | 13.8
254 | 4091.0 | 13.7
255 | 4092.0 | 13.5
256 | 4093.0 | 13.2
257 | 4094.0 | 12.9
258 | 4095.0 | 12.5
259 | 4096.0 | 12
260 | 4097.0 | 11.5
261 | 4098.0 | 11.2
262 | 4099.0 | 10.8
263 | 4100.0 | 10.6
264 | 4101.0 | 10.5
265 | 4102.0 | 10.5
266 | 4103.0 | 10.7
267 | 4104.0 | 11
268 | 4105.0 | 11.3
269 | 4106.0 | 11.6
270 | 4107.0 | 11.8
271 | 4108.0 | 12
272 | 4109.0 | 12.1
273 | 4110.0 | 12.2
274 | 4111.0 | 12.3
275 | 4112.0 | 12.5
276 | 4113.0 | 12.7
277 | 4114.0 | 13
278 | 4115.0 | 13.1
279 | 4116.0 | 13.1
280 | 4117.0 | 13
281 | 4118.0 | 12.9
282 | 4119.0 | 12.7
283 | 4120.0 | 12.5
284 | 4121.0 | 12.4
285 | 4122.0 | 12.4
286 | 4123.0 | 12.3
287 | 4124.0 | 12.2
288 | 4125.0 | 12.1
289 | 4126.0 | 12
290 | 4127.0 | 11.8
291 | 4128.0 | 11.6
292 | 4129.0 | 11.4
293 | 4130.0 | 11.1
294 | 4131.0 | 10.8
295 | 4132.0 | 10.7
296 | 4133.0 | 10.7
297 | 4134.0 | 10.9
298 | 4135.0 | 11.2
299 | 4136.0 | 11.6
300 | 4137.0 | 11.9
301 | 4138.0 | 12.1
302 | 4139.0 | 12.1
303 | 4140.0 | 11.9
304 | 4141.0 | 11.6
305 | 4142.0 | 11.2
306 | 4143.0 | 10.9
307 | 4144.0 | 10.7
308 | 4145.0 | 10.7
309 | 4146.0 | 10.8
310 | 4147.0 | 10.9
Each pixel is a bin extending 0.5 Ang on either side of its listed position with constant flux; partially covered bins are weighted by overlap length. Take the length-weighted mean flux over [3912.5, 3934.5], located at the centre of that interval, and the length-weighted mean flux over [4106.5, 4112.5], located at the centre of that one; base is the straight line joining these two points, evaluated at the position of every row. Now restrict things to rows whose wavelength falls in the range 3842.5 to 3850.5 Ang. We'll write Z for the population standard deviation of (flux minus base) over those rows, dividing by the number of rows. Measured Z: 0.27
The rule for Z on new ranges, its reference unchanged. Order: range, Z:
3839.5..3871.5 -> 0.89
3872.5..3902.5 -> 0.80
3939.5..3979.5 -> 1.87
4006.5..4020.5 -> 0.48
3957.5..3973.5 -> 1.36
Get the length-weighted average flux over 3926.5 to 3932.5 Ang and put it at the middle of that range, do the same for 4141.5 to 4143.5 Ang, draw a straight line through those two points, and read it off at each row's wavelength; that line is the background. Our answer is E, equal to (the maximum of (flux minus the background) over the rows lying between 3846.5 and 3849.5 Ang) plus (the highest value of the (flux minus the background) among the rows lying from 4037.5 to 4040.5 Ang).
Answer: 10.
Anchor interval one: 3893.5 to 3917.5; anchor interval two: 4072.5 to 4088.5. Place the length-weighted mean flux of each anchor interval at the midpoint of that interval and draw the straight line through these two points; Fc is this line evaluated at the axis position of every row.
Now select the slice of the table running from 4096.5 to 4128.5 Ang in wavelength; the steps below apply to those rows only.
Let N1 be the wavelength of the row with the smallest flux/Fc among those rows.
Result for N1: 4102.0 Ang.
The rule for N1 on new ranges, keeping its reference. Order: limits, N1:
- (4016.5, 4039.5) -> 4033.0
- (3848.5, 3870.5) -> 3858.0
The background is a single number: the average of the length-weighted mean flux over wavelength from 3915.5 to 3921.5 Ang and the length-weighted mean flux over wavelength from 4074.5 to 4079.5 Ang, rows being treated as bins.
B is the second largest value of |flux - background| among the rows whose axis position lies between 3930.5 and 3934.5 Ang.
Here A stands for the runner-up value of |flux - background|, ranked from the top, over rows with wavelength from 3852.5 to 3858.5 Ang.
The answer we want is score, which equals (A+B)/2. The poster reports 5.98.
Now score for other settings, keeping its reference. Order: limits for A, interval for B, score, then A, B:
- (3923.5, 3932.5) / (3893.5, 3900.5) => 4.14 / 6.1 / 2.1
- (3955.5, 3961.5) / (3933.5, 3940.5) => 4.58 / 2.9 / 6.3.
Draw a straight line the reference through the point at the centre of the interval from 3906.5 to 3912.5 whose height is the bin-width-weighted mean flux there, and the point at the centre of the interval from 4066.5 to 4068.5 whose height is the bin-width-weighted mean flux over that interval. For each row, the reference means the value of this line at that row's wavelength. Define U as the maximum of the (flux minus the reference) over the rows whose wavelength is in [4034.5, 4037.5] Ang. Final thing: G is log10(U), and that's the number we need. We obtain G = 0.17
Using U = 1.5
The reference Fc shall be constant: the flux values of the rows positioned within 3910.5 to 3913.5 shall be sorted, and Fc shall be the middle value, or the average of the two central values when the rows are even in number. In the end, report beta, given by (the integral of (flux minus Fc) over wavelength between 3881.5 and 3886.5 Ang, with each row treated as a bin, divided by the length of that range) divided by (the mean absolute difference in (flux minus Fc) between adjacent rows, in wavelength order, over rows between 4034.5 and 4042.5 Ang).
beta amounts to -9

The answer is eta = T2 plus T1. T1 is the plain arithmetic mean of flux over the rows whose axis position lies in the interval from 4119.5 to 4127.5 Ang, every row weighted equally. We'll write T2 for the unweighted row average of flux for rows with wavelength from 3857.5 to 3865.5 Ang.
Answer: 16.3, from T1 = 12.2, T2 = 4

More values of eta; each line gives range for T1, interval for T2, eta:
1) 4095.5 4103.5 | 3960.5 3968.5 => 15.2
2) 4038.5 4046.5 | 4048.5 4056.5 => 22.0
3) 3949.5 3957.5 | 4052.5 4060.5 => 19.2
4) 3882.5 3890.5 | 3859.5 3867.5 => 9.8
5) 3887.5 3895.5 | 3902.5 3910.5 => 14.1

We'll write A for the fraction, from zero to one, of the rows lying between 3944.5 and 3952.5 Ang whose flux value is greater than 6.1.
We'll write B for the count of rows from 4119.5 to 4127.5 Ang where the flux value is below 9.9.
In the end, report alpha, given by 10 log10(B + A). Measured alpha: 0.0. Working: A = 1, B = 0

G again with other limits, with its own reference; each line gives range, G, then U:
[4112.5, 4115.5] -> 0.29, 2.0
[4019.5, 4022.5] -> 0.42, 2.6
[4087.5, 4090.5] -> 0.48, 3.0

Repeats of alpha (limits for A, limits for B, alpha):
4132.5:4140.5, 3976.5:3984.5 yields 7.0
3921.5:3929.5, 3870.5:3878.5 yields 9.0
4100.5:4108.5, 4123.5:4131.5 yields 0.0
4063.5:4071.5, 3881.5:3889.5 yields 9.5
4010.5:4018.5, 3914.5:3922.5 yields 9.5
